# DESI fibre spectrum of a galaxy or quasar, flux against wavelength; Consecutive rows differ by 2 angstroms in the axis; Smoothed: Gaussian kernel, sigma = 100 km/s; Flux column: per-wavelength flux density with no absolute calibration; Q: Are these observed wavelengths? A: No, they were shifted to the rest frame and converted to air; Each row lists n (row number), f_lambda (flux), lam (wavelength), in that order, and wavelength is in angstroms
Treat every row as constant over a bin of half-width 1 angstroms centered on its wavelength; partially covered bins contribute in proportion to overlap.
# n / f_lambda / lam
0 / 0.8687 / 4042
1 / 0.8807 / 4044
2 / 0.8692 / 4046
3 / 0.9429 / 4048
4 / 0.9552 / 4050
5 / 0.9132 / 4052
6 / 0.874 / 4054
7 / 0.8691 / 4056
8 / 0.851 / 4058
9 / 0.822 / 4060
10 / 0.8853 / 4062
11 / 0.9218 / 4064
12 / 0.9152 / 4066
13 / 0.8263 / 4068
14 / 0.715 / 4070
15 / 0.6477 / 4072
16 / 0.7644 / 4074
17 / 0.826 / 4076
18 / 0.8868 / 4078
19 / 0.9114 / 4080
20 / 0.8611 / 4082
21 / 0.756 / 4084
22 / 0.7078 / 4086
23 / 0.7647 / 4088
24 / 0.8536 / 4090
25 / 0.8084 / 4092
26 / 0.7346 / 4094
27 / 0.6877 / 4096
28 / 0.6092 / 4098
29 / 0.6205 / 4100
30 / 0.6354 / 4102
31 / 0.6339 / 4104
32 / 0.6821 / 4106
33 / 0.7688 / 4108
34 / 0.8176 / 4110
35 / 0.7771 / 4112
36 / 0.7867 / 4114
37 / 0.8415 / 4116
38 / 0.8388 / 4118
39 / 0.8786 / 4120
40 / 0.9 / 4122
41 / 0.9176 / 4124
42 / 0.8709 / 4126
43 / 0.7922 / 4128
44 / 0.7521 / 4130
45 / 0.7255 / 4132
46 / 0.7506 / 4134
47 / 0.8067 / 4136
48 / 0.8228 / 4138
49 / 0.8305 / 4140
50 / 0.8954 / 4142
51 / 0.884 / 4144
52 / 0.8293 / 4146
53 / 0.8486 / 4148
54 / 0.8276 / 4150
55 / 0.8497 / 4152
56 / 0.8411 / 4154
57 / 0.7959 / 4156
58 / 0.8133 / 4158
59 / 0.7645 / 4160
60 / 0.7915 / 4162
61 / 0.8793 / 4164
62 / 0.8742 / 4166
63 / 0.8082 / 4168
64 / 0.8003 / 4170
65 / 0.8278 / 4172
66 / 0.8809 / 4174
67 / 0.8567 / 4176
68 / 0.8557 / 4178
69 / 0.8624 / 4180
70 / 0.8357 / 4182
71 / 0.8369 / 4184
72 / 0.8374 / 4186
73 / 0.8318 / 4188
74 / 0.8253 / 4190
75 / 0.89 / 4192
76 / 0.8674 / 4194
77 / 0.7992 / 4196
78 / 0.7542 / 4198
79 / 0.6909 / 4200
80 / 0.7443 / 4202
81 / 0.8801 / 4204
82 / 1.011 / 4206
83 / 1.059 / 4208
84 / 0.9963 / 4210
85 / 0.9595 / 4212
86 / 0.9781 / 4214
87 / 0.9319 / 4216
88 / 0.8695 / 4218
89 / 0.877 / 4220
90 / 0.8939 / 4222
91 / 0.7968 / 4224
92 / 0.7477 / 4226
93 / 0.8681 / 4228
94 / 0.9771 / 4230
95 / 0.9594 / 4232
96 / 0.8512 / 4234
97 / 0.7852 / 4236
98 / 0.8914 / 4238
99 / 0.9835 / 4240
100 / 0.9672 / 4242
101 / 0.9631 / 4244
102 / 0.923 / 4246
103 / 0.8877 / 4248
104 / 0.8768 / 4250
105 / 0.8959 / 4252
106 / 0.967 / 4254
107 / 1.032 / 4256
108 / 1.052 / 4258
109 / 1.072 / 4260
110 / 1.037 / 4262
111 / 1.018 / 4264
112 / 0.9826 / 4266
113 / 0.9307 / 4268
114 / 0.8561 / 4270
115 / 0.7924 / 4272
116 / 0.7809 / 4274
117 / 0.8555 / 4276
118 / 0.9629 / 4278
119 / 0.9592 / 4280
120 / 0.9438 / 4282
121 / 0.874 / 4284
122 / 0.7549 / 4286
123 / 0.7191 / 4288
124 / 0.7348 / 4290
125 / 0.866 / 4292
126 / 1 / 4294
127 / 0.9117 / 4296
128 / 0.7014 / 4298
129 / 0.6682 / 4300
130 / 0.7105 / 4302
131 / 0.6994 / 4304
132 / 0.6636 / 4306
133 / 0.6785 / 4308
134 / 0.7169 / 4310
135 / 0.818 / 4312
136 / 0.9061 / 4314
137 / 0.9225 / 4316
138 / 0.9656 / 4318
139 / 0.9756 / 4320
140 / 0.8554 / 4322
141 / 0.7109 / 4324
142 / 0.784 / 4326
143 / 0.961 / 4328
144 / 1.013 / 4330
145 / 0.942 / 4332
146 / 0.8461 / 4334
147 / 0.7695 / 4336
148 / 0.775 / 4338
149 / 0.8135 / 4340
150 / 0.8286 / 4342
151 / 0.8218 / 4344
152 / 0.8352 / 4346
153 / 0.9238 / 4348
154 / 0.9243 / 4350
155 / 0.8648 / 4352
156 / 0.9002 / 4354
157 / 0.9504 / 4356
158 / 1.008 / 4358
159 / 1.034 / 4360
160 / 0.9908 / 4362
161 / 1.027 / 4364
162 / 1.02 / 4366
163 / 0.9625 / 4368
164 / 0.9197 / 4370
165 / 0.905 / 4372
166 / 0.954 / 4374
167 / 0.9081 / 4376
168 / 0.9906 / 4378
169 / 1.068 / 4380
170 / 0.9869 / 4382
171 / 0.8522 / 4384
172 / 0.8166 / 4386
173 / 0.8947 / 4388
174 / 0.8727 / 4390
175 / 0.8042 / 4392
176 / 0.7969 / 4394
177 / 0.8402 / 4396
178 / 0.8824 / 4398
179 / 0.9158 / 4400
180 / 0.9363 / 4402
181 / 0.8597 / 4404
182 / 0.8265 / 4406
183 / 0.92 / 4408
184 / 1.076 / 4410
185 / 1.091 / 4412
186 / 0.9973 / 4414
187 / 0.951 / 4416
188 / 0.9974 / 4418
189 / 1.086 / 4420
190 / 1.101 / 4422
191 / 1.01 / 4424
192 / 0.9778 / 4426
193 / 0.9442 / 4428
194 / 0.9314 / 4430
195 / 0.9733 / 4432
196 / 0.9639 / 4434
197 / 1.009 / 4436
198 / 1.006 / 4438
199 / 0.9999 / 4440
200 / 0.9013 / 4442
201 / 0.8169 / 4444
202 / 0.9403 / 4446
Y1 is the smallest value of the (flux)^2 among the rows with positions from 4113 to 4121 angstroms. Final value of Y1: 0.62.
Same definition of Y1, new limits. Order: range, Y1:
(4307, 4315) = 0.46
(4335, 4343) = 0.59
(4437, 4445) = 0.67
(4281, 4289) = 0.52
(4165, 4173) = 0.64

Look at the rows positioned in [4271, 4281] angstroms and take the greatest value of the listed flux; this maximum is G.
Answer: 0.9629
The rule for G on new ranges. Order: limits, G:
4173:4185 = 0.8809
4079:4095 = 0.9114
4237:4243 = 0.9835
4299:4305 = 0.7105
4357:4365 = 1.034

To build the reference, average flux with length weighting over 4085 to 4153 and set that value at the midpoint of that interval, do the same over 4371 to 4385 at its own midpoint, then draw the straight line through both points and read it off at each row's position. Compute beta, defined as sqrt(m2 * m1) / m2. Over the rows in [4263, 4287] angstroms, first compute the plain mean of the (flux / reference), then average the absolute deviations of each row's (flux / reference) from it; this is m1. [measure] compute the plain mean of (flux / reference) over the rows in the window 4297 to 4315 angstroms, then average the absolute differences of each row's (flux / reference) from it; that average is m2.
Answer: 1.2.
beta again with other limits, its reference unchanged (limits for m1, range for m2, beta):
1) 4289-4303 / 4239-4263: 1.4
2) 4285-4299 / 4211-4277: 1.2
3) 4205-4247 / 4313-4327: 0.9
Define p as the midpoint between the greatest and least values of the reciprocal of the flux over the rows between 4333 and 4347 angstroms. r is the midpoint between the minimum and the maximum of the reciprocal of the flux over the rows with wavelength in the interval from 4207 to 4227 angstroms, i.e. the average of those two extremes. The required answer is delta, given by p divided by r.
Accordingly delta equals 1.09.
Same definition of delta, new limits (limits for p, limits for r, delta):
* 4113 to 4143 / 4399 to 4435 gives 1.17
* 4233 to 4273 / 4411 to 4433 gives 1.11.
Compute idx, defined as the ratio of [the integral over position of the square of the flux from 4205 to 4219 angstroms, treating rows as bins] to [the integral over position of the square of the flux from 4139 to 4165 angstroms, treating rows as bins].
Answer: 0.7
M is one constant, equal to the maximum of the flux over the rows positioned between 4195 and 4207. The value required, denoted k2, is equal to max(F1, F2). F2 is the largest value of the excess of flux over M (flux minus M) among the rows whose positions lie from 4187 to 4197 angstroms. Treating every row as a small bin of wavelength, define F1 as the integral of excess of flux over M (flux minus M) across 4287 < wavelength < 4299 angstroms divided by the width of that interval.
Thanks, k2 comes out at -0.12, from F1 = -0.189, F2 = -0.121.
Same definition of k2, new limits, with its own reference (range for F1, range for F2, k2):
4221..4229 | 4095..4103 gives -0.18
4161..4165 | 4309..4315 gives -0.10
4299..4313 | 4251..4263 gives 0.06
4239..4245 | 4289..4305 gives -0.01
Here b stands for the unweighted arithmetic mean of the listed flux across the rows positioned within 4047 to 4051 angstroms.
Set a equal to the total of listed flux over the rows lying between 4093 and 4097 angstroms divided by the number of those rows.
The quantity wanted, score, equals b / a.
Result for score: 1.33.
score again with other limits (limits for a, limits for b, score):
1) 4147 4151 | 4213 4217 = 1.14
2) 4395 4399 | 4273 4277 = 0.95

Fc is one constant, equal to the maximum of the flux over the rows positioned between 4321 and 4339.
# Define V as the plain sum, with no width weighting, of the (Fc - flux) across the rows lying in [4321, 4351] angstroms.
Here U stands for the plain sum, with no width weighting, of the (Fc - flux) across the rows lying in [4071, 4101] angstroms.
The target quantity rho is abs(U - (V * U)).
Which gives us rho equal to 5.2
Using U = 3.8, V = 2.4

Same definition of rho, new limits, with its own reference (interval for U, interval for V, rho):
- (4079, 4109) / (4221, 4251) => 3.4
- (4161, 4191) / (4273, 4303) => 4.5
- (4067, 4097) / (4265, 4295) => 4.1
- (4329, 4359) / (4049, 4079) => 3.0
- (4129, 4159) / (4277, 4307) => 5.9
